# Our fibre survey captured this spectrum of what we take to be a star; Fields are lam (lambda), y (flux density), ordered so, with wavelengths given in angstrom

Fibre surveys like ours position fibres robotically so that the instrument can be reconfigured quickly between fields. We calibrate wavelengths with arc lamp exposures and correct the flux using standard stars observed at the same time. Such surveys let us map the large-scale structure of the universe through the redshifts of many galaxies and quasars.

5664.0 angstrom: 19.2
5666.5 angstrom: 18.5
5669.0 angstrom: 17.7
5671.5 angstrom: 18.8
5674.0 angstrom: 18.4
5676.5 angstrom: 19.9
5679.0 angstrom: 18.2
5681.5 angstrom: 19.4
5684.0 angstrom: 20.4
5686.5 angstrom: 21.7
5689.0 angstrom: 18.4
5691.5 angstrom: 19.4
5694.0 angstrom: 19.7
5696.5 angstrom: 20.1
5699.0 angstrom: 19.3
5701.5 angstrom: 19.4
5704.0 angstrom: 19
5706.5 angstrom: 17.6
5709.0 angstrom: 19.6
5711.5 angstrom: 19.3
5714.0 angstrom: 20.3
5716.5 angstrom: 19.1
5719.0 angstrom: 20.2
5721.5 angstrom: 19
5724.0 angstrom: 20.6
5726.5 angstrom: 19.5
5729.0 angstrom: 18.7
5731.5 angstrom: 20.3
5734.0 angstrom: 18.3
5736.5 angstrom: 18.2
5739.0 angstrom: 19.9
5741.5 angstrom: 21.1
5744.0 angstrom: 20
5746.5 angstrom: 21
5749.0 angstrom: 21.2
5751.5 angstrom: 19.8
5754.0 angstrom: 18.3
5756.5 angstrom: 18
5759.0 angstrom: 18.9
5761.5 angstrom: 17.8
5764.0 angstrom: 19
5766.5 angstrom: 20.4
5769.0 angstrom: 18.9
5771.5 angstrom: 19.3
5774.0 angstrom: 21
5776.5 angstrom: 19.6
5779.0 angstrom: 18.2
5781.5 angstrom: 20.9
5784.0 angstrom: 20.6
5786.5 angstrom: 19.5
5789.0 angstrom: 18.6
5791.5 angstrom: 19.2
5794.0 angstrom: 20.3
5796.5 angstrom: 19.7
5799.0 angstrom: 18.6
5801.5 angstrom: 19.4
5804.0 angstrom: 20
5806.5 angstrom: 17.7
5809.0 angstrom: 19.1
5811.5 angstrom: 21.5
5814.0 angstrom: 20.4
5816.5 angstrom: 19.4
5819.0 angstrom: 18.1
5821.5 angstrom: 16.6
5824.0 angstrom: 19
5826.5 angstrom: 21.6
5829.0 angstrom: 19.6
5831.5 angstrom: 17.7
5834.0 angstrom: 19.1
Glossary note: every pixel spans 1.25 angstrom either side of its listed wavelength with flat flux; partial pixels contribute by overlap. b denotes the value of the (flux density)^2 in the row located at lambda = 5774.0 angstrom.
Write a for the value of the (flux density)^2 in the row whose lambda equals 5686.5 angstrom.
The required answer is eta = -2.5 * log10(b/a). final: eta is 0.1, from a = 471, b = 441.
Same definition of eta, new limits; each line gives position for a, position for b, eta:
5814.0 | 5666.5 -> 0.2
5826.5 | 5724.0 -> 0.1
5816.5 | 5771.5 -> 0.0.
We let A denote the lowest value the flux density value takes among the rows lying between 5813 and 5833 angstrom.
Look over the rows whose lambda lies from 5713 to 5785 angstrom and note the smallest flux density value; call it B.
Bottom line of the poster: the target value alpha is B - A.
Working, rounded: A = 16.6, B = 17.8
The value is 1.2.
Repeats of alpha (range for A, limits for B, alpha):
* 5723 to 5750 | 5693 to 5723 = -0.6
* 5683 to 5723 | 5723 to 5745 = 0.6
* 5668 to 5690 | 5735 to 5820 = 0.0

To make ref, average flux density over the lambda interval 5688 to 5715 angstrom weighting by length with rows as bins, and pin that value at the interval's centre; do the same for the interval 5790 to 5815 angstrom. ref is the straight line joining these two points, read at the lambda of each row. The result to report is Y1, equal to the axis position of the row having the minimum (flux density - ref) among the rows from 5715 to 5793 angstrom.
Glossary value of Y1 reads 5761.5 angstrom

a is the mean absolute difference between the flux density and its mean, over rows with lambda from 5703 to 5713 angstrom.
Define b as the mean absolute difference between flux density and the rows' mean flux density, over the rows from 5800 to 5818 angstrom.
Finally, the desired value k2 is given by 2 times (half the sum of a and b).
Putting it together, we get 1.49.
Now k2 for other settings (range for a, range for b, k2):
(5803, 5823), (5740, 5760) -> 2.27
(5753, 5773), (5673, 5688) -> 1.59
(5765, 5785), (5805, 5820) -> 1.93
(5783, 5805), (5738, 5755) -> 1.32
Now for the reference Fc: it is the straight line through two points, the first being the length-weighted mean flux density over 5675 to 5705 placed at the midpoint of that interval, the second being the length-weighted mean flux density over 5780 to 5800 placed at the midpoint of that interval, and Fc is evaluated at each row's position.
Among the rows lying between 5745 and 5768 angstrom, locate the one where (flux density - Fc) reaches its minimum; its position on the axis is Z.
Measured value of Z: 5761.5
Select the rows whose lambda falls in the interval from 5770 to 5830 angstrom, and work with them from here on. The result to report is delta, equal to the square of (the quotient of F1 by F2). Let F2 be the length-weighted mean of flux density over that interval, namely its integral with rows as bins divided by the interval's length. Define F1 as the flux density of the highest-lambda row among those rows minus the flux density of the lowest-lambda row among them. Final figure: 0.000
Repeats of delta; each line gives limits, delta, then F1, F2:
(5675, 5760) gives 0.003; -1.0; 19.5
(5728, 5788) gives 0.002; 0.8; 19.5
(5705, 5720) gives 0.018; 2.6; 19.3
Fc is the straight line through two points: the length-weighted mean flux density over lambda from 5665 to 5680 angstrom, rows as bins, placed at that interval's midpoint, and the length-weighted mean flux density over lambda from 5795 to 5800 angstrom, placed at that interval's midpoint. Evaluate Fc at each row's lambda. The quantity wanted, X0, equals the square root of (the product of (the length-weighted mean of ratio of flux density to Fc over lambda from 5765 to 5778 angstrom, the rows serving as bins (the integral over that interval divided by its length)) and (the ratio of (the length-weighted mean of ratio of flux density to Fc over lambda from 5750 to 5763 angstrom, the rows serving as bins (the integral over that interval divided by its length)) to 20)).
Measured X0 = 0.225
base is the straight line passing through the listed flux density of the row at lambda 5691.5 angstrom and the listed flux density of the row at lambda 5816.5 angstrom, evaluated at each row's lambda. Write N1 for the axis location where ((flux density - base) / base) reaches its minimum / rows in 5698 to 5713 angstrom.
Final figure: 5706.5 angstrom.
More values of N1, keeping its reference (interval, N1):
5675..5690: 5679.0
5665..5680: 5669.0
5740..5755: 5754.0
